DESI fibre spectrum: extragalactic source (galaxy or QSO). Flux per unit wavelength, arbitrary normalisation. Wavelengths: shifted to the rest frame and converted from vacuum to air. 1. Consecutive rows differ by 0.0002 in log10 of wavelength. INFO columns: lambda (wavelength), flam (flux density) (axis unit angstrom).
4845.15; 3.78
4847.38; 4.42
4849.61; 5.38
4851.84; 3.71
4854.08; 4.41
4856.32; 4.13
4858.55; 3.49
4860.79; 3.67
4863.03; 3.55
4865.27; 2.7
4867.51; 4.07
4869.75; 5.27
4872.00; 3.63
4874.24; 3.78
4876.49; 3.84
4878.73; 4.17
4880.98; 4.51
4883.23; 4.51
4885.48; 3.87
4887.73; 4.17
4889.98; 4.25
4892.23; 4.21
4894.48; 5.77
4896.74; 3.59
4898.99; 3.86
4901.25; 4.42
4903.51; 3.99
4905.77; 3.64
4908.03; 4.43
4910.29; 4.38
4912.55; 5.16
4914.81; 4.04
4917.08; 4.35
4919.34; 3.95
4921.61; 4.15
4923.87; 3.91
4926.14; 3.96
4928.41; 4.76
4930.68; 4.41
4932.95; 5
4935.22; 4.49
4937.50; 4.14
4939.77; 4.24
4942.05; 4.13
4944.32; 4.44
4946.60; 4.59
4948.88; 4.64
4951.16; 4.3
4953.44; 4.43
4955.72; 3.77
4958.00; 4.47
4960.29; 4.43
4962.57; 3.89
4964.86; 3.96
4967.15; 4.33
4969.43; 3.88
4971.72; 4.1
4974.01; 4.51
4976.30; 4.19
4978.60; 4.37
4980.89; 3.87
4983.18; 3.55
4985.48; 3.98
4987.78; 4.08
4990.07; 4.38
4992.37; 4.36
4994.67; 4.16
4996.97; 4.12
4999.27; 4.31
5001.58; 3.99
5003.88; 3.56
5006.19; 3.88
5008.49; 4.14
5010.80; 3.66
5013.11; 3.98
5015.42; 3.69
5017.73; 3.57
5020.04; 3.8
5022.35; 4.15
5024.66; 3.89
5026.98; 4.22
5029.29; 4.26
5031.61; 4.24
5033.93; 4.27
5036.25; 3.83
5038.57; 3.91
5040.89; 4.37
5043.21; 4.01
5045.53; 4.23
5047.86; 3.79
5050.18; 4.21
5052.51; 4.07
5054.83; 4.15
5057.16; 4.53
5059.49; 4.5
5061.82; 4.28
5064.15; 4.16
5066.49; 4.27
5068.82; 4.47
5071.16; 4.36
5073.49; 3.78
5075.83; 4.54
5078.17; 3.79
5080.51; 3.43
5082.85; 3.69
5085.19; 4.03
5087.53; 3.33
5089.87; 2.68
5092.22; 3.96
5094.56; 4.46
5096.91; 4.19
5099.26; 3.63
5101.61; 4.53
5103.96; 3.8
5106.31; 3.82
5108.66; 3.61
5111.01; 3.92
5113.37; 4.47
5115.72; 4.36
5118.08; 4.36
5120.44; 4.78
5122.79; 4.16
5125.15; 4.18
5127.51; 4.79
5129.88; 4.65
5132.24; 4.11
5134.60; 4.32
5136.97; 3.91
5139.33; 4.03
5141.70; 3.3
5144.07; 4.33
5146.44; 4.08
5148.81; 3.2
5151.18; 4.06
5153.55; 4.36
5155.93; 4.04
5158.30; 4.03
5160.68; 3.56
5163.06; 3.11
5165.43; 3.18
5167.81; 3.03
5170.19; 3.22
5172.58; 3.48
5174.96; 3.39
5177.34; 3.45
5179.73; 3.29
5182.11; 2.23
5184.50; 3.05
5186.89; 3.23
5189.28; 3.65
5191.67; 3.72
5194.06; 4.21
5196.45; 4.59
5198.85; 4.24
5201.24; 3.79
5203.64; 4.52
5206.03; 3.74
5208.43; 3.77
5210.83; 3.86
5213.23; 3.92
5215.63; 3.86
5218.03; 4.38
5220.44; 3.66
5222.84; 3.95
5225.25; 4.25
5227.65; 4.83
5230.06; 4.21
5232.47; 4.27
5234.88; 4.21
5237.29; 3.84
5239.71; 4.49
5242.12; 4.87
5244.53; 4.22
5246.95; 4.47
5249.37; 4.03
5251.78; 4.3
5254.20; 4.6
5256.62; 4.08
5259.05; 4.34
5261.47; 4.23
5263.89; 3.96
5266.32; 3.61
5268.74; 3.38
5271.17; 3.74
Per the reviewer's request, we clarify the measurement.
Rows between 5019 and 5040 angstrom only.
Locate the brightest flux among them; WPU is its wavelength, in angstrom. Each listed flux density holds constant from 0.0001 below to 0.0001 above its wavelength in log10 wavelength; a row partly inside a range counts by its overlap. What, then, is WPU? 5033.93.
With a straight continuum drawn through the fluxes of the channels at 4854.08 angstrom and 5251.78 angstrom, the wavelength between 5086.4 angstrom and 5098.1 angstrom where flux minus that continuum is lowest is 5089.87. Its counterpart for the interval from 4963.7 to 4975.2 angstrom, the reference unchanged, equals 4969.43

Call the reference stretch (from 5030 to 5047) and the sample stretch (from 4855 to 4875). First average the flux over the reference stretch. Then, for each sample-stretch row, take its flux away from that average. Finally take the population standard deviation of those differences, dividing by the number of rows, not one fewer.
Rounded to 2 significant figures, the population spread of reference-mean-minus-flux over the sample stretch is 0.65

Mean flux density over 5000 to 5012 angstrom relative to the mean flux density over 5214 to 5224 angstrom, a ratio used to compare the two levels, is 0.97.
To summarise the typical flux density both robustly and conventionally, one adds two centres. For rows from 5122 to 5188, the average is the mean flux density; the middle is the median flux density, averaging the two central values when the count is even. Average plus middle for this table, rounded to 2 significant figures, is 7.4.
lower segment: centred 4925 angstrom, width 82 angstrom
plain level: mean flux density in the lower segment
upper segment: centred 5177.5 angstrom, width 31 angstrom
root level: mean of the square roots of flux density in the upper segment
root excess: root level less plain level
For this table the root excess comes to -2.49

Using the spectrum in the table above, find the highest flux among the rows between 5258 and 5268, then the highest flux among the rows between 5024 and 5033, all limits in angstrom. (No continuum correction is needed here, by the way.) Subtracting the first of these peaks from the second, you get -0.1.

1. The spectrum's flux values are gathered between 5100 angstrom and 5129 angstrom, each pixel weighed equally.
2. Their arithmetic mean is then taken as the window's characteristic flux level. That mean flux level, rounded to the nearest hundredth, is 4.23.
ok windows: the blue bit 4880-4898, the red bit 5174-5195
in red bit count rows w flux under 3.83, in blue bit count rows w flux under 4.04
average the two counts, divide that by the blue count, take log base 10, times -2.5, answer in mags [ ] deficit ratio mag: -0.99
